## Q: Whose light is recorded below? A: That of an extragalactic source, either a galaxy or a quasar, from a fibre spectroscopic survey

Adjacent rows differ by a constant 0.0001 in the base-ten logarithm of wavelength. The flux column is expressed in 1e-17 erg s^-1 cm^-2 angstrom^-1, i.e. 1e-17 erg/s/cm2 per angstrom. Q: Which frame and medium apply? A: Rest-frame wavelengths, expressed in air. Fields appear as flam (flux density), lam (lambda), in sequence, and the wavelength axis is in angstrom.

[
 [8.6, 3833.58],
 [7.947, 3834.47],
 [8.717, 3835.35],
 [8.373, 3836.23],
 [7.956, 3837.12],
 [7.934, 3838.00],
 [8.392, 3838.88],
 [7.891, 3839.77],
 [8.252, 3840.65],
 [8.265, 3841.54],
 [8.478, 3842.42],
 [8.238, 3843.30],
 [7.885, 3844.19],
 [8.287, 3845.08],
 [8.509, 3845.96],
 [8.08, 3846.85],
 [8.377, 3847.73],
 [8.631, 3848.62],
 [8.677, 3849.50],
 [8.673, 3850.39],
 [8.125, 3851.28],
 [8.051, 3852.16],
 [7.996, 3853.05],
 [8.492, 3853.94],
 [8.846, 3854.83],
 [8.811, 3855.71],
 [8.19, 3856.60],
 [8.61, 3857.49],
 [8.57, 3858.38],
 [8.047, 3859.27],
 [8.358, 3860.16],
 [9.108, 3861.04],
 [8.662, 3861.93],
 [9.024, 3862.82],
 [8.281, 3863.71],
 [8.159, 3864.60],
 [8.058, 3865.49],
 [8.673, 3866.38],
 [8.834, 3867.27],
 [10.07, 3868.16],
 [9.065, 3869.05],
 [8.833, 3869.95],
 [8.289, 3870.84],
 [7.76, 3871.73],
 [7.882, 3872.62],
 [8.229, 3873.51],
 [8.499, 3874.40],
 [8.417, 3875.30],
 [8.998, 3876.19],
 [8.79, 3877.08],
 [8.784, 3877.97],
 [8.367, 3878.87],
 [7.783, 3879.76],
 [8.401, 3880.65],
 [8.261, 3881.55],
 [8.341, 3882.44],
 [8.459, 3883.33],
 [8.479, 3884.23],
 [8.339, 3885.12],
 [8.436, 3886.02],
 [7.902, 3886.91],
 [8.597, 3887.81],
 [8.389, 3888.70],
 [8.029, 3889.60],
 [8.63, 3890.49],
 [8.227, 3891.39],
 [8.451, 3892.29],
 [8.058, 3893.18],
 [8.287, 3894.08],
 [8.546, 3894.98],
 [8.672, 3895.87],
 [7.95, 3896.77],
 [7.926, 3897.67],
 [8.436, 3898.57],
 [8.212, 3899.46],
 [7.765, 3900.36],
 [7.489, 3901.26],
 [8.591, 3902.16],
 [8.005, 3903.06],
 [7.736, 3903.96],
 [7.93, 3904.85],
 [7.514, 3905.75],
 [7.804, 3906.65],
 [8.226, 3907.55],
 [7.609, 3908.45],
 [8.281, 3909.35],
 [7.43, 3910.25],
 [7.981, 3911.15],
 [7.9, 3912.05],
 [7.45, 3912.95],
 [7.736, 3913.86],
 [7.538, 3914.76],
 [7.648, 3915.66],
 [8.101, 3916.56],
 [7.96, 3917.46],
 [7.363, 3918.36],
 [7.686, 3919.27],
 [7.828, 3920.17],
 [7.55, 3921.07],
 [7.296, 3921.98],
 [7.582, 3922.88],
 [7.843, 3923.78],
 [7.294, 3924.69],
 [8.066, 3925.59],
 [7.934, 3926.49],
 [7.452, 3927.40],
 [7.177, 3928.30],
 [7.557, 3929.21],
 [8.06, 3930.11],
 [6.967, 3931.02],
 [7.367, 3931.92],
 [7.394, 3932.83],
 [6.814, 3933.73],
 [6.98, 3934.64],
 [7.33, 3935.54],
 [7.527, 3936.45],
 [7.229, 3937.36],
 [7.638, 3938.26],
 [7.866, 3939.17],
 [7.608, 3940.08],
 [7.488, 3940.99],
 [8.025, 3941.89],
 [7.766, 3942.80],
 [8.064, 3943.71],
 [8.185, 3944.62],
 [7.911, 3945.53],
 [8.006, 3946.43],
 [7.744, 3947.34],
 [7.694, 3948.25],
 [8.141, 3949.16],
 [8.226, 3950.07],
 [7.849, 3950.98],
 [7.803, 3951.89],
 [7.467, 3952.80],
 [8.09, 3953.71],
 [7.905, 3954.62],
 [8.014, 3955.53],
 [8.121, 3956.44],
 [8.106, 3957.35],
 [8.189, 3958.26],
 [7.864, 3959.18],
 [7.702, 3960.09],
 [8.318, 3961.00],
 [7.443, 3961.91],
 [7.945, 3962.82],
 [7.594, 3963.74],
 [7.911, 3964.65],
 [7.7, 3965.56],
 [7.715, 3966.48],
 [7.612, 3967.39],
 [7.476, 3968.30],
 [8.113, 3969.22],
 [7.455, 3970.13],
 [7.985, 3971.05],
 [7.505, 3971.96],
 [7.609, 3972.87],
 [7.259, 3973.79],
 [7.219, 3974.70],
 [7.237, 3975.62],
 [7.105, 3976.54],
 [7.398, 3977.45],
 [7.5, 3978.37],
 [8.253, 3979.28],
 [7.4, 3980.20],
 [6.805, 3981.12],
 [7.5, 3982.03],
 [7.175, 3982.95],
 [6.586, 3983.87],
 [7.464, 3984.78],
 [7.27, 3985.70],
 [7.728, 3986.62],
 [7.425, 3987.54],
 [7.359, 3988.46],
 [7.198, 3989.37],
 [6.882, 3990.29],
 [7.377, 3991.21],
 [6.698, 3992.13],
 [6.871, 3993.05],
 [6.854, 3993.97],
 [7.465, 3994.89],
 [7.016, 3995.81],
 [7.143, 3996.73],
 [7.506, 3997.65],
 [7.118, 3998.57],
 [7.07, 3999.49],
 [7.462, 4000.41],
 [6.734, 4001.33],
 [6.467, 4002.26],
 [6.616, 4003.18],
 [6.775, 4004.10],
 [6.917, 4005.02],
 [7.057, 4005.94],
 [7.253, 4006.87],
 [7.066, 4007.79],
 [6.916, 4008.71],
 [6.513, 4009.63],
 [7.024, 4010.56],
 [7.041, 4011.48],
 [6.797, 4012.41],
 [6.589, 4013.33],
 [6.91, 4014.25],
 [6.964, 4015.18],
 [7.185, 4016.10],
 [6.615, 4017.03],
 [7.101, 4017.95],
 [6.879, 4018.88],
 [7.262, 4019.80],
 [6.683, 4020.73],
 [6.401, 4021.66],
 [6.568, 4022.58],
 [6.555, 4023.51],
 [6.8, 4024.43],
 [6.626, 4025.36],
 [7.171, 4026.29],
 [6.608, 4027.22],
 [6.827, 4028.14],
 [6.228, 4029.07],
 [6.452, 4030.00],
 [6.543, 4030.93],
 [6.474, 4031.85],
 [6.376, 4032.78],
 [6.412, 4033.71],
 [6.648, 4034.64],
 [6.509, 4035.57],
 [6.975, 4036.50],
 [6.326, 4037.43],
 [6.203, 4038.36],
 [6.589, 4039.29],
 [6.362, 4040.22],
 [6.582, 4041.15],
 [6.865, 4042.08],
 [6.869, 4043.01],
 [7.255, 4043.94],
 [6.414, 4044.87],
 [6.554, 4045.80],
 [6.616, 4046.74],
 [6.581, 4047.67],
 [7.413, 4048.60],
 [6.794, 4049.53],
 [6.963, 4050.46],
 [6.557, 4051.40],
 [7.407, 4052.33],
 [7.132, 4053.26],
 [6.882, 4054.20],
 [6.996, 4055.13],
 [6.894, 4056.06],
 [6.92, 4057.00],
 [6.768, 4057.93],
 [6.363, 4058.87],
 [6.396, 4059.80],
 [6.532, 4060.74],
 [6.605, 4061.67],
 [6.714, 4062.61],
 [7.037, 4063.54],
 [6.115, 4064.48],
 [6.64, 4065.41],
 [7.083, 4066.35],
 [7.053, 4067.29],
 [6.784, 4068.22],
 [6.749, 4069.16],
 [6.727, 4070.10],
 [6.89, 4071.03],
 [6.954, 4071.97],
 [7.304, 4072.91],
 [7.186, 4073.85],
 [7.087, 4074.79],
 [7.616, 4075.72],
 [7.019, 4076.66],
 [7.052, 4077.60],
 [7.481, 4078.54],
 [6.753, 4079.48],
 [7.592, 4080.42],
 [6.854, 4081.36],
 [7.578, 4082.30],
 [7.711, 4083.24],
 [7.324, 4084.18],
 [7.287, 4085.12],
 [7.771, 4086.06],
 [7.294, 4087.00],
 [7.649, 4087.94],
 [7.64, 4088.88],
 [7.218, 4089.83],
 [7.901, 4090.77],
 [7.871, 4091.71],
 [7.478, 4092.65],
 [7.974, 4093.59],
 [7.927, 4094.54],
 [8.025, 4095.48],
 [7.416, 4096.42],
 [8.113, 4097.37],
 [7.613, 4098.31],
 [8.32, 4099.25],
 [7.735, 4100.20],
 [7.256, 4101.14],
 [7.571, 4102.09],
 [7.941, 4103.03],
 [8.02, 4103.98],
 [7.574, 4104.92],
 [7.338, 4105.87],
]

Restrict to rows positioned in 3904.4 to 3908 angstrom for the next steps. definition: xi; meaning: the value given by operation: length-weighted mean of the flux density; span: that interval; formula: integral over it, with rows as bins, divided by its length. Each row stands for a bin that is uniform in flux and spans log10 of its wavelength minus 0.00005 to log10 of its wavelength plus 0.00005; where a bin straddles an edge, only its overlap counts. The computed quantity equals 7.9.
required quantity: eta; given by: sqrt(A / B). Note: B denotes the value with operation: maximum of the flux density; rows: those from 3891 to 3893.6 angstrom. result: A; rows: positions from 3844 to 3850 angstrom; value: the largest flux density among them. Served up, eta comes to 1.01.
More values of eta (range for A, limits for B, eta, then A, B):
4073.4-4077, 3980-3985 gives 1.01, 7.616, 7.5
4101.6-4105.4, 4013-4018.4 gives 1.06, 8.02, 7.185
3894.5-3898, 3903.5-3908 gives 1.03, 8.672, 8.226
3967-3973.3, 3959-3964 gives 0.99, 8.113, 8.318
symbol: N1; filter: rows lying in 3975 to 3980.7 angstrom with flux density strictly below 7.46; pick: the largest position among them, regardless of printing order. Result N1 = 3980.20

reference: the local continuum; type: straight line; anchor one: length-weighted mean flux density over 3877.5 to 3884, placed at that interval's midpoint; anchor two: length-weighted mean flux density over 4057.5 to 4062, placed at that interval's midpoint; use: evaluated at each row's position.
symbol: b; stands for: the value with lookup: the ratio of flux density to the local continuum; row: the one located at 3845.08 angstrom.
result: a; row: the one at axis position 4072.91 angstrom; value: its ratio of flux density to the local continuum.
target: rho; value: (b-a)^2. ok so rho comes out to 0.0364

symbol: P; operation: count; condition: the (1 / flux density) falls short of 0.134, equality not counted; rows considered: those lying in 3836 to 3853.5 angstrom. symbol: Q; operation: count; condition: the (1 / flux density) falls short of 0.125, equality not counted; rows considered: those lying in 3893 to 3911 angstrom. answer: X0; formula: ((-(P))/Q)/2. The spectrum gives -1.0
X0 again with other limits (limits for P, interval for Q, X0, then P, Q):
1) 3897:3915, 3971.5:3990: -9.0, 18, 1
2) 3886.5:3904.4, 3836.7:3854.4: -0.7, 20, 15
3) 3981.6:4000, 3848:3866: -0.1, 5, 19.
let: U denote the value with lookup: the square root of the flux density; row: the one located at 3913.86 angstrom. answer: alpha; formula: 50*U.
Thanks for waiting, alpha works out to 139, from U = 2.78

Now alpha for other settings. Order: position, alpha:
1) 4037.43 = 126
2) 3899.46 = 143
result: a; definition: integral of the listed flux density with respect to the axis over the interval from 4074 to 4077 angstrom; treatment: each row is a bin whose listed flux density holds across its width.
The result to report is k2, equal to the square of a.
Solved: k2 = 474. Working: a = 22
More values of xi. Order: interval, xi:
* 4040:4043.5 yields 6.7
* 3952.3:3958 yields 8.0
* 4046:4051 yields 6.8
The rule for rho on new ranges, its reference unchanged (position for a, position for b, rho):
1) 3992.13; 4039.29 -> 0.0025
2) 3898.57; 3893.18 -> 0.0028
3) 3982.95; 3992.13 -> 0.0029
